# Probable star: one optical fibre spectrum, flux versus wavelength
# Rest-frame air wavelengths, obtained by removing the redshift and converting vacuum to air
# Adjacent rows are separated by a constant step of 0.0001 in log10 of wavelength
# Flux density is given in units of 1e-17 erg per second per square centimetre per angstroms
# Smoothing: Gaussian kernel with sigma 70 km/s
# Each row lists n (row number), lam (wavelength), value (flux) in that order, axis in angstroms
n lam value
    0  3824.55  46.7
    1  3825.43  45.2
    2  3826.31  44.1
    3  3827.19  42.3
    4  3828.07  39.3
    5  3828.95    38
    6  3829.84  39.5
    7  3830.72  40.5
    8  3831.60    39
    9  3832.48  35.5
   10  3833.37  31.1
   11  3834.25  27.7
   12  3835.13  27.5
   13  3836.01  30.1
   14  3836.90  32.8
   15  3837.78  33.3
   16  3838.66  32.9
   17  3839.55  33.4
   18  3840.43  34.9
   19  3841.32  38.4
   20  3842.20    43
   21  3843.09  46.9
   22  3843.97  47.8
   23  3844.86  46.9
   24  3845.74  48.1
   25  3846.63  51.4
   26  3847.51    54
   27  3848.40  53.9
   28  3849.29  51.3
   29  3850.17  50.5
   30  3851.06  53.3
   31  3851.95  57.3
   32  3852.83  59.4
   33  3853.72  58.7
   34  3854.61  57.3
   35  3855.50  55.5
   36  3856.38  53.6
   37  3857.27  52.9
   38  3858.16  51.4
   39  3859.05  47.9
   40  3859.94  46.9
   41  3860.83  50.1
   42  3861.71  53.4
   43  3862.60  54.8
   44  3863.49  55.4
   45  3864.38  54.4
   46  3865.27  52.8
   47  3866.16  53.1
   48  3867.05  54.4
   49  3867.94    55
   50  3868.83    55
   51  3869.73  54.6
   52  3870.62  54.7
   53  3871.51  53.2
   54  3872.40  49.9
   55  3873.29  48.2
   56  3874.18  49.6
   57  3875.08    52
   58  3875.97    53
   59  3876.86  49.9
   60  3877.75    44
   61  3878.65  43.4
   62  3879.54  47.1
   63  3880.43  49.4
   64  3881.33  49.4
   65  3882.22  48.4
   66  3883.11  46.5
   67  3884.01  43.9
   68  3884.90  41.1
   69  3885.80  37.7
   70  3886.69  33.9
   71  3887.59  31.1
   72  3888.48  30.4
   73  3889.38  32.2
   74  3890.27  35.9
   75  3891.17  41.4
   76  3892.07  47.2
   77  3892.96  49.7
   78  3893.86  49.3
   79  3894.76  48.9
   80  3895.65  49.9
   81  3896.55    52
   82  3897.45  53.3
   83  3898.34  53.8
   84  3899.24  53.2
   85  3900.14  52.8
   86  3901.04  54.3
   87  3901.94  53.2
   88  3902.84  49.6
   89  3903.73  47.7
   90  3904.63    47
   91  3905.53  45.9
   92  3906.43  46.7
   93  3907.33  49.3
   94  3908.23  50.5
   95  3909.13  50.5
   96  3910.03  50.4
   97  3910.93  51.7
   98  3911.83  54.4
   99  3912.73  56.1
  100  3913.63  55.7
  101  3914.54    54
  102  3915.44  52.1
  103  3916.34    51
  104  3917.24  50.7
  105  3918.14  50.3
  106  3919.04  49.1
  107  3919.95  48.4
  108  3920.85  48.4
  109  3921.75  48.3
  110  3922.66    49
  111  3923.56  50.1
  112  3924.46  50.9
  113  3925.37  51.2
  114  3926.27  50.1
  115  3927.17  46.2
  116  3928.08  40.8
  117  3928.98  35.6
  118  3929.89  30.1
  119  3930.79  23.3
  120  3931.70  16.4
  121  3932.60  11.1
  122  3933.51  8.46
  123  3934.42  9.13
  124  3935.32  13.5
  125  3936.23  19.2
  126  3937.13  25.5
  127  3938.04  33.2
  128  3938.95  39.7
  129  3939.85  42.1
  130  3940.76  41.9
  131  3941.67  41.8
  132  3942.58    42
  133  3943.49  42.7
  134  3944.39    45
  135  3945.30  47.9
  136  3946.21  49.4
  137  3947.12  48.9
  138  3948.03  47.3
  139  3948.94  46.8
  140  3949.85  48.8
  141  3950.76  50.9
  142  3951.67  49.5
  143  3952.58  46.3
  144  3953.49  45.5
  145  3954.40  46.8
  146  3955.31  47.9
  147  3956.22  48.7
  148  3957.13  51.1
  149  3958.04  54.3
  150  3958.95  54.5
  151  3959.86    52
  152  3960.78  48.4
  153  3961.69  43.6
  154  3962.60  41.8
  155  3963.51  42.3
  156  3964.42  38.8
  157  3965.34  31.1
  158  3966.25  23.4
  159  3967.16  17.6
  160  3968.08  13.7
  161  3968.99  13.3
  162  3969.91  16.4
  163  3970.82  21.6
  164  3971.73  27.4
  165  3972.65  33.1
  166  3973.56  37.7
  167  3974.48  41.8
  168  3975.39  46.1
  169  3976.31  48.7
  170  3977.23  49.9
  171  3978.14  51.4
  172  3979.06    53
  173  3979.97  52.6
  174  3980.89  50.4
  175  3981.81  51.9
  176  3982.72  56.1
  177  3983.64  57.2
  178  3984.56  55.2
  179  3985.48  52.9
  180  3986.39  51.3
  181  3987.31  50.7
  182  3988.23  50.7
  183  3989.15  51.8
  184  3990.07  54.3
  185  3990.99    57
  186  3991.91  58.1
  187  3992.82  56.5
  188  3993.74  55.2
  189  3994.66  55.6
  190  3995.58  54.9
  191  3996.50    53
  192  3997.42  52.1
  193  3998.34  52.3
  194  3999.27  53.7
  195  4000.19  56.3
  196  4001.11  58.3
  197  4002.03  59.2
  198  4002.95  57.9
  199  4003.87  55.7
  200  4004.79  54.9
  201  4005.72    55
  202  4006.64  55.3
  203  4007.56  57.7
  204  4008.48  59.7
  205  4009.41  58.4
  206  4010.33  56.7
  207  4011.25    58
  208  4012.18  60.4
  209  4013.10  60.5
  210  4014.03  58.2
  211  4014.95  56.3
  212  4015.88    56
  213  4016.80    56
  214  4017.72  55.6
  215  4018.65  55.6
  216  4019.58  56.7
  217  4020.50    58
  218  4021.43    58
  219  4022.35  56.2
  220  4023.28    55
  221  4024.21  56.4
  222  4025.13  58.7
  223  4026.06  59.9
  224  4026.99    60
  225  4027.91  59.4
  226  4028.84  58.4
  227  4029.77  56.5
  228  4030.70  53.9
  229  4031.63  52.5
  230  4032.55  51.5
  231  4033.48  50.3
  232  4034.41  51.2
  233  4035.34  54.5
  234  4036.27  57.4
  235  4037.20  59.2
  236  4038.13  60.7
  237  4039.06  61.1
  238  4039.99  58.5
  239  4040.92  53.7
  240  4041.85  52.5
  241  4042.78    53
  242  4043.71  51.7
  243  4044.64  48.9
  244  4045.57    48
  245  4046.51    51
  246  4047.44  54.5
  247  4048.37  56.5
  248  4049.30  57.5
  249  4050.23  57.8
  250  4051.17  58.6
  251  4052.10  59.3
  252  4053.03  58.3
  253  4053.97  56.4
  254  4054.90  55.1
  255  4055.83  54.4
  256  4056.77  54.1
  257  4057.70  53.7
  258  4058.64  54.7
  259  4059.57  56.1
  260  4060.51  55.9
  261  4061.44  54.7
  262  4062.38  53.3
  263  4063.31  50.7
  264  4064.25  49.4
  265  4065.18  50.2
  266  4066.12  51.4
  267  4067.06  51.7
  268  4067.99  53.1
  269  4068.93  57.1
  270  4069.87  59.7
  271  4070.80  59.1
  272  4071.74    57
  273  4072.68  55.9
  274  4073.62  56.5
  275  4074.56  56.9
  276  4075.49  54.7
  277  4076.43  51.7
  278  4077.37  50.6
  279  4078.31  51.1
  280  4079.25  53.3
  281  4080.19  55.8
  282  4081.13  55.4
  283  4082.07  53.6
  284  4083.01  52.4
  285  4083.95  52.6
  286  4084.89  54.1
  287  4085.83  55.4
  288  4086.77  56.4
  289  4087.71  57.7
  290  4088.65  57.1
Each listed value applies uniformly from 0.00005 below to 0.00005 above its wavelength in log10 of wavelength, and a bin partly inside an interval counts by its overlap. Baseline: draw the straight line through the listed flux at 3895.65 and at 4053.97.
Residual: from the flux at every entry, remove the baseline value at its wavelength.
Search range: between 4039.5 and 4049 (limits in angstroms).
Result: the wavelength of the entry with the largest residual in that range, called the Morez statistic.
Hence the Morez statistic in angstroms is 4039.99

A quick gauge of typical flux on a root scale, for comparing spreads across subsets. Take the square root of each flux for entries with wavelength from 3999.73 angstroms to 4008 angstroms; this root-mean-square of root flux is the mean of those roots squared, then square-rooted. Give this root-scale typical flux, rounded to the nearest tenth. 7.5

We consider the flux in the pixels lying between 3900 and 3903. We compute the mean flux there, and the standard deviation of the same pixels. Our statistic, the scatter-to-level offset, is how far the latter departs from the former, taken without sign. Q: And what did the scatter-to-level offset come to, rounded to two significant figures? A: 51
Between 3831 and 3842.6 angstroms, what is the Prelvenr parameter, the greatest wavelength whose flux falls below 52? 3842.20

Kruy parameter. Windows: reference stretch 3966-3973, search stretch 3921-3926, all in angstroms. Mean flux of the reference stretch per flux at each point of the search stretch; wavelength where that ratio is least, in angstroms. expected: 3925.37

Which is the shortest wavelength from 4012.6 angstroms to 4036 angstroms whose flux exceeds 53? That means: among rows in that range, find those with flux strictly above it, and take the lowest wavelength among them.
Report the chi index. 4013.10 angstroms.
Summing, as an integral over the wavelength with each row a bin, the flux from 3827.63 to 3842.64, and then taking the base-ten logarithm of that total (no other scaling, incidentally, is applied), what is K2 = 2.72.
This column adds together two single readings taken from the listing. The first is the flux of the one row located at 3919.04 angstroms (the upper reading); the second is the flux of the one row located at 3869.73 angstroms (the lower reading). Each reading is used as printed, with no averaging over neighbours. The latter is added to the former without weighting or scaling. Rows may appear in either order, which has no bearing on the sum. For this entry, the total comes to 104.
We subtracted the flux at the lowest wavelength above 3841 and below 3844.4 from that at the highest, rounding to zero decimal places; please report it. 9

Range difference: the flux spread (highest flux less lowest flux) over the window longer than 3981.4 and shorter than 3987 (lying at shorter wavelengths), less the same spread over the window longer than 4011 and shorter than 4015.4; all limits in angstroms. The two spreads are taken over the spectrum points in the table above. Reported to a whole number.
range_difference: 2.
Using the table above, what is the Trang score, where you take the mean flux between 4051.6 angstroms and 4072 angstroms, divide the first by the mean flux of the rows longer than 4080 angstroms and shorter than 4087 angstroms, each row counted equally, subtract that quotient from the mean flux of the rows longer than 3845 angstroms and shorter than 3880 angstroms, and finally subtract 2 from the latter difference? 49.3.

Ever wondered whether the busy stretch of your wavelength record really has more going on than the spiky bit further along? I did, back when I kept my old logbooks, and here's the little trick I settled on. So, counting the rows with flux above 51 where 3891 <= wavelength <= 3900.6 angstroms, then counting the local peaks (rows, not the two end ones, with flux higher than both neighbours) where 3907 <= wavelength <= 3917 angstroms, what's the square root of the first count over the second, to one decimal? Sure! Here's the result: 2.2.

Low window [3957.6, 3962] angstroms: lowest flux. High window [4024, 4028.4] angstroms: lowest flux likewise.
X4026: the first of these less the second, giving -13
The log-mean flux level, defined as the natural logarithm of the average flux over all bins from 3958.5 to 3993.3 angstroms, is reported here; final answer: 3.77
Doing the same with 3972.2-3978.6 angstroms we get 3.79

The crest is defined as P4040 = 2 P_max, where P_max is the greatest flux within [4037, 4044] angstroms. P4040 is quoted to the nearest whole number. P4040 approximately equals 122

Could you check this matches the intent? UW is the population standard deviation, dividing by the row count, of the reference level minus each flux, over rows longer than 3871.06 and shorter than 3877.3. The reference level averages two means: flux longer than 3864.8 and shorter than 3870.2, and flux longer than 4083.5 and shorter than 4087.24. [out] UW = 1.8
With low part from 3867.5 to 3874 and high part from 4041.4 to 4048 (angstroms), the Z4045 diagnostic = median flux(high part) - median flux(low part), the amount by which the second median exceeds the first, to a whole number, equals -3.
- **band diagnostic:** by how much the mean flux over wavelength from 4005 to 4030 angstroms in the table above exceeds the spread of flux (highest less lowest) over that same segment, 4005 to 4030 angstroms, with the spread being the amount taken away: 52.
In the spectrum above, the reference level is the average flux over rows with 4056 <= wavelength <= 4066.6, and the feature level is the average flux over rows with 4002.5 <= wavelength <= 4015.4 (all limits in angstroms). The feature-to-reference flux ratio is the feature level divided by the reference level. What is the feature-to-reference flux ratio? 1.08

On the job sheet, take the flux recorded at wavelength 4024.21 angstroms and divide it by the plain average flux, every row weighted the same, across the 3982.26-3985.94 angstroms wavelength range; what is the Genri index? 1.02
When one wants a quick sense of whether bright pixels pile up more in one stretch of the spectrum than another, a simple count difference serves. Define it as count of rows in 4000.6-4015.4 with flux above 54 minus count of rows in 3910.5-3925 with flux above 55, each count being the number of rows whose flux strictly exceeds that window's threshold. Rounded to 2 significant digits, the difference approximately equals 14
